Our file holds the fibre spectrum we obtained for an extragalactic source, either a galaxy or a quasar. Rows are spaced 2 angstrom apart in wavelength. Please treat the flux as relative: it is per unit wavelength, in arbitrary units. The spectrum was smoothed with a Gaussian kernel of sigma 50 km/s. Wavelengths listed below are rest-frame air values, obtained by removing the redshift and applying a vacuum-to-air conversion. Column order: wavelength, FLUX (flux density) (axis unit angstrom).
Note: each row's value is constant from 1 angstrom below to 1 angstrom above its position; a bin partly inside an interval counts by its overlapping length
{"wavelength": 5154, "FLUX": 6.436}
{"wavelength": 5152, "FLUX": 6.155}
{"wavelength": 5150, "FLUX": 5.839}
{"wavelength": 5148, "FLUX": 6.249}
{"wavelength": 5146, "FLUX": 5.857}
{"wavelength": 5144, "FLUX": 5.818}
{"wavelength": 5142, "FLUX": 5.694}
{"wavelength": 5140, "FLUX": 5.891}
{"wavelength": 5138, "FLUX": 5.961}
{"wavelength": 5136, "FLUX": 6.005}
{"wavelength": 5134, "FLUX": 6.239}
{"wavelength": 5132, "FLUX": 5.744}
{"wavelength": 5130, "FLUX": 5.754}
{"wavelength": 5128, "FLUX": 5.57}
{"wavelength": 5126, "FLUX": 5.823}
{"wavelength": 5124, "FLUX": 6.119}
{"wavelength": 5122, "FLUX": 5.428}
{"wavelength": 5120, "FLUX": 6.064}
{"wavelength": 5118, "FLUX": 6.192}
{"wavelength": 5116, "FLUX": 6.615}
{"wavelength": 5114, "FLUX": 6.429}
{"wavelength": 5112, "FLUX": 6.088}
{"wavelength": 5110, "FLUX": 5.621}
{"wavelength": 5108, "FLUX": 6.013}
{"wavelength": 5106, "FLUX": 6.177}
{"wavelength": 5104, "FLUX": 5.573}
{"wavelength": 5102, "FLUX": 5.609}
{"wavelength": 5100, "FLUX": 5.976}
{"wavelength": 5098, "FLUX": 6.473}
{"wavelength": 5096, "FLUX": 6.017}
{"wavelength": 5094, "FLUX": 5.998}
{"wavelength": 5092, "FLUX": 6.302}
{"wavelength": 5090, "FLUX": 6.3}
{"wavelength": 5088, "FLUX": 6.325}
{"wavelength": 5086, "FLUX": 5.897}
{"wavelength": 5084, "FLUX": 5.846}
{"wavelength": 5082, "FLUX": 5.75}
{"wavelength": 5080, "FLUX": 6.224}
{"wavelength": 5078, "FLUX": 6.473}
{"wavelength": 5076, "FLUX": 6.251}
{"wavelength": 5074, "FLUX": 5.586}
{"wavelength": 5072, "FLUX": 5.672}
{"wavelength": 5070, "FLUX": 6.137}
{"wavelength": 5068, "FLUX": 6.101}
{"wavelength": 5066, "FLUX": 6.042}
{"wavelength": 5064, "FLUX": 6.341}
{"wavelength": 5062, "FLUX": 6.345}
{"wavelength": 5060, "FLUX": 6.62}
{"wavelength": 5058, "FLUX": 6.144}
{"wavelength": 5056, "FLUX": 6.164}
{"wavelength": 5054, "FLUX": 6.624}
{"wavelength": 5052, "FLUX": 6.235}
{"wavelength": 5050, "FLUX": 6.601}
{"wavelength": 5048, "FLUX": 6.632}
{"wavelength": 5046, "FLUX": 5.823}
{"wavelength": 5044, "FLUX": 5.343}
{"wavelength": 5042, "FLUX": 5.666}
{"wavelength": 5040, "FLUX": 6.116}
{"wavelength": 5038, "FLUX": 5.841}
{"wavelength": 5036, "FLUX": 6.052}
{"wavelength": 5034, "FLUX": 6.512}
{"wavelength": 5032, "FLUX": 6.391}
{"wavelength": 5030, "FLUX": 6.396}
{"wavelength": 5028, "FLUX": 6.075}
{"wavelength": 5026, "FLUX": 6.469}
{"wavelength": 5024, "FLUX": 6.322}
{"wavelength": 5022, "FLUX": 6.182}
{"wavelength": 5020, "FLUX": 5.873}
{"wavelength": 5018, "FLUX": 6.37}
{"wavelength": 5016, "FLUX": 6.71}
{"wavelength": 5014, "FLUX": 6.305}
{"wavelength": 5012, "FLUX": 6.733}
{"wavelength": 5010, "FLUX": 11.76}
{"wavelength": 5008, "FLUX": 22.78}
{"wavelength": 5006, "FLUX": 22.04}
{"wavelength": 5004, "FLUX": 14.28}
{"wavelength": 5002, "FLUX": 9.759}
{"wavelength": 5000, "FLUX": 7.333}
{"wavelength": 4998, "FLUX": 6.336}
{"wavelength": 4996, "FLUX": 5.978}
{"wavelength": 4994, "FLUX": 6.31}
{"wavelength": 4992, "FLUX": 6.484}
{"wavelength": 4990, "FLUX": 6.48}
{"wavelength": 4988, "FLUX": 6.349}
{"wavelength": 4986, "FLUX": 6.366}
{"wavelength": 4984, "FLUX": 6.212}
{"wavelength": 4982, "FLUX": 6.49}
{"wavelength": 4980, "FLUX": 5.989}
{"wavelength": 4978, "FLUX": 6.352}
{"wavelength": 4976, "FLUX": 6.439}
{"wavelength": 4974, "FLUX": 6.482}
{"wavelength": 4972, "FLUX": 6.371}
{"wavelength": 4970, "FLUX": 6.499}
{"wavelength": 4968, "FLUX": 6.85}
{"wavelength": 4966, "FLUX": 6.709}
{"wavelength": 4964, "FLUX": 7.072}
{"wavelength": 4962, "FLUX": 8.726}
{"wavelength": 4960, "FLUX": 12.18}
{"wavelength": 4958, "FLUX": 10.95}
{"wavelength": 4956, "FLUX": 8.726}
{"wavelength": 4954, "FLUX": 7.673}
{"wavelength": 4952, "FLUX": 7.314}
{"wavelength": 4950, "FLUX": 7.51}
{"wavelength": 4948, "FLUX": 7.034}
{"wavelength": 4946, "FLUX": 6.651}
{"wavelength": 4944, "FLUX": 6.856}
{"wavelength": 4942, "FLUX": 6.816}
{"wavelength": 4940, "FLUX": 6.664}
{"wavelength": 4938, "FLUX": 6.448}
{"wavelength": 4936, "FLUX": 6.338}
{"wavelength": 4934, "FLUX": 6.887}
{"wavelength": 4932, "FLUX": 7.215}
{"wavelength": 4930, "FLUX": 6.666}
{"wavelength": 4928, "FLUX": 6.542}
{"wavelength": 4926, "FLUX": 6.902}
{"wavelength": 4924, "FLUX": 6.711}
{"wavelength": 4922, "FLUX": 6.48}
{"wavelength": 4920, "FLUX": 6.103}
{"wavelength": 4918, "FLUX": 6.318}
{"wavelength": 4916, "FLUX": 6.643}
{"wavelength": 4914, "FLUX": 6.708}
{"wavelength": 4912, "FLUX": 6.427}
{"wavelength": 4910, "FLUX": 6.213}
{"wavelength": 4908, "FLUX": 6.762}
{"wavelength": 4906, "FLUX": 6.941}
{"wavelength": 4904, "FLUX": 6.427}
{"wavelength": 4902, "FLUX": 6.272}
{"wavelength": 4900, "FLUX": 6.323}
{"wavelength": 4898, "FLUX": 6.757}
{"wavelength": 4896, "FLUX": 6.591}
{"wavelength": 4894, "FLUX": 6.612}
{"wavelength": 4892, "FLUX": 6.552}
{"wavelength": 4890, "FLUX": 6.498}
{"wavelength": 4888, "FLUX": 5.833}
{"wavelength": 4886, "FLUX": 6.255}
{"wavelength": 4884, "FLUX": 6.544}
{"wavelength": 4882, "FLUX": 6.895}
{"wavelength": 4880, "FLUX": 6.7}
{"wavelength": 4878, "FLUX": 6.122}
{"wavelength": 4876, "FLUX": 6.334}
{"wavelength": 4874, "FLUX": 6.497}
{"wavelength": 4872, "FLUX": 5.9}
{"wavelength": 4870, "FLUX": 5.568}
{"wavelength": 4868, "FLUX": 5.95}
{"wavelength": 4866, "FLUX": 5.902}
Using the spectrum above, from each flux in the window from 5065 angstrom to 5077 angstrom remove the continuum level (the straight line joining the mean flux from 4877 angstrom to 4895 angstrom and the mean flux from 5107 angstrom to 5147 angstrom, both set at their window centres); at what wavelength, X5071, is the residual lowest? 5074 angstrom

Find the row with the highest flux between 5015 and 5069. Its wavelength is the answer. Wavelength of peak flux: 5016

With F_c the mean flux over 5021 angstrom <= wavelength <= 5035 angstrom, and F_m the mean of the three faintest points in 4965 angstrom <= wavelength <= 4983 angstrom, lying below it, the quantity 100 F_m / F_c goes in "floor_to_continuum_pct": 98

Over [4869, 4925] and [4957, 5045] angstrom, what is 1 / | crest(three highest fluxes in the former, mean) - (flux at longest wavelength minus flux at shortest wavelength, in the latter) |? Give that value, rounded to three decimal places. 0.080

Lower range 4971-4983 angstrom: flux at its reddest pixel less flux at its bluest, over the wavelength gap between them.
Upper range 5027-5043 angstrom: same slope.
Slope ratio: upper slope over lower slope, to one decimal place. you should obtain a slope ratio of -2.5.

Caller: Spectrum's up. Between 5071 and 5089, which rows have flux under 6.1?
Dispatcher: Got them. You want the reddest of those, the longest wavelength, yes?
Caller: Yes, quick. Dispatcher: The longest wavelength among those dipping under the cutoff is 5086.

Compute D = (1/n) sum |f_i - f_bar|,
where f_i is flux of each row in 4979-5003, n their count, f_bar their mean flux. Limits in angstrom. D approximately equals 0.624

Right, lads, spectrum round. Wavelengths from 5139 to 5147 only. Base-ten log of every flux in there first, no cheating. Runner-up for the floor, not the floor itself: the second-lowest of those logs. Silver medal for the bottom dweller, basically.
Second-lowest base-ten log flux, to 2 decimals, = 0.76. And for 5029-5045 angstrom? 0.75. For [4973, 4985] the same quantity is 0.79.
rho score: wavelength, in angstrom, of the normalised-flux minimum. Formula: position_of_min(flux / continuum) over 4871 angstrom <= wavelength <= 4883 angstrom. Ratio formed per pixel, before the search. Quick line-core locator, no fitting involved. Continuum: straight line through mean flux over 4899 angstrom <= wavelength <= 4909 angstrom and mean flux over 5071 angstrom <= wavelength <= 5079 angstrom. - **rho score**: 4872 angstrom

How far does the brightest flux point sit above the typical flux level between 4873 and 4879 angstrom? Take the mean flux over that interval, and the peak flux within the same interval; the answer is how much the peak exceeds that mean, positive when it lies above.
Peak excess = 0.2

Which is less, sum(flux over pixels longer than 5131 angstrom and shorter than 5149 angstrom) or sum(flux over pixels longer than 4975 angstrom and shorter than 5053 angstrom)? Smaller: 53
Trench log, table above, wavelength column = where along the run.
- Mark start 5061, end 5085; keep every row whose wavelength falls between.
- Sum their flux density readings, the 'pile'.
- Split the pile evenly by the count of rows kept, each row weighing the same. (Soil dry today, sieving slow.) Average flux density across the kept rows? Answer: 6.1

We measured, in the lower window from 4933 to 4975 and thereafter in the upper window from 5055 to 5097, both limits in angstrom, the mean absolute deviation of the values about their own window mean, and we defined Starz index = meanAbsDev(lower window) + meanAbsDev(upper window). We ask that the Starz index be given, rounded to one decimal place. 1.3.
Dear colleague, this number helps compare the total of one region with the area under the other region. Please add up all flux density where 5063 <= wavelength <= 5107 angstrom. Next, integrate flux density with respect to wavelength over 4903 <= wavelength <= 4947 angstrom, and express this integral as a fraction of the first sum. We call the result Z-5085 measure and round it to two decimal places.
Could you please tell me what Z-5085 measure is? 2.19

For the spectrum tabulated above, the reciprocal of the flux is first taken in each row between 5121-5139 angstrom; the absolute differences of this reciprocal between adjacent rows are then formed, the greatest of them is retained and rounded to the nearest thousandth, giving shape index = 0.021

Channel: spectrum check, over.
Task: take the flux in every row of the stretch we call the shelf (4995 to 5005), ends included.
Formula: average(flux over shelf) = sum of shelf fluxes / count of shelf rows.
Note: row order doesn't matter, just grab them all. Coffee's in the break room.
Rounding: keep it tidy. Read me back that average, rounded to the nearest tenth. 8.7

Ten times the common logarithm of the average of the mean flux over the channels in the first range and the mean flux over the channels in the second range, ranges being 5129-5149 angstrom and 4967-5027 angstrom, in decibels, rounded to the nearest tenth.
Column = 8.4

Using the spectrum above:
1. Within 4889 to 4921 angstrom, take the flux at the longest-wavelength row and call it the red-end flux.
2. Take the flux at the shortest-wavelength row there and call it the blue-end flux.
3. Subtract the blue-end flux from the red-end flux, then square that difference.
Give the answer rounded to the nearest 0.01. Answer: 0.16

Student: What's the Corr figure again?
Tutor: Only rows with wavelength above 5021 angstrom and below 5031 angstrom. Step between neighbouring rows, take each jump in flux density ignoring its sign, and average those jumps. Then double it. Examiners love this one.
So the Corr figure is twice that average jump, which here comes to 0.50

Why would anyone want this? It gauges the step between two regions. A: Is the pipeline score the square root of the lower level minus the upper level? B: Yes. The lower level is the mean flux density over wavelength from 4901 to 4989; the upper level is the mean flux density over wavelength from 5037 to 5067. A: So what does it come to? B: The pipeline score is 0.89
